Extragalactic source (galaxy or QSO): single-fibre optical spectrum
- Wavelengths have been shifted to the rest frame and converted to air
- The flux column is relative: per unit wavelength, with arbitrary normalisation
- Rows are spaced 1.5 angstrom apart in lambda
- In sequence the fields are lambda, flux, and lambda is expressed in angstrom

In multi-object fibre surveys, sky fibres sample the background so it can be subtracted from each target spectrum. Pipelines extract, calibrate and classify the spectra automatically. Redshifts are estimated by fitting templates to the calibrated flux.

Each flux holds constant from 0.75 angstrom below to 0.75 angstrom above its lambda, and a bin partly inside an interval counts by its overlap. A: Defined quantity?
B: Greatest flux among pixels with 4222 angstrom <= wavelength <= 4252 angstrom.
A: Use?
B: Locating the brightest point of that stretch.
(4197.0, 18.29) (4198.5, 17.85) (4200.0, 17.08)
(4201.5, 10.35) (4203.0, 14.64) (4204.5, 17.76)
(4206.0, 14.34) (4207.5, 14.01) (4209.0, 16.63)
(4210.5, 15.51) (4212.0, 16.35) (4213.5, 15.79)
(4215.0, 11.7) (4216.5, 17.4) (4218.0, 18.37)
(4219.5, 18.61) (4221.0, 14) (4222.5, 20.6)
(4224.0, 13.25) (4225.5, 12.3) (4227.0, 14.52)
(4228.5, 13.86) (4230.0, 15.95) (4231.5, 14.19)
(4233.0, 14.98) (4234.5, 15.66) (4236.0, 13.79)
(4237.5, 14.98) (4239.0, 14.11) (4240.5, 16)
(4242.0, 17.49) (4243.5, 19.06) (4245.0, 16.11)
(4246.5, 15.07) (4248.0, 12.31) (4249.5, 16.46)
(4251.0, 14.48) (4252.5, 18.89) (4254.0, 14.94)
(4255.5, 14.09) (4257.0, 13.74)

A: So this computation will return 20.6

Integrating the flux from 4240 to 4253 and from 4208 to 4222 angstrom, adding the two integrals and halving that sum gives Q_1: 218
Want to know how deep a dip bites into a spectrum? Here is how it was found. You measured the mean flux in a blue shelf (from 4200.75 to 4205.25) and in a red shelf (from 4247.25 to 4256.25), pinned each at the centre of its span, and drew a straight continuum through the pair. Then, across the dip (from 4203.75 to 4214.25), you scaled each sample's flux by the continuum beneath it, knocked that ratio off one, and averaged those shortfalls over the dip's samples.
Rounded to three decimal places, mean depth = -0.098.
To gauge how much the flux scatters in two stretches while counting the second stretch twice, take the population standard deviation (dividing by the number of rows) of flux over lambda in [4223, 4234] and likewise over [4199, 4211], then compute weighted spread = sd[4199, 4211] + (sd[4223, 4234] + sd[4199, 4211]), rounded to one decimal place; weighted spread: 5.5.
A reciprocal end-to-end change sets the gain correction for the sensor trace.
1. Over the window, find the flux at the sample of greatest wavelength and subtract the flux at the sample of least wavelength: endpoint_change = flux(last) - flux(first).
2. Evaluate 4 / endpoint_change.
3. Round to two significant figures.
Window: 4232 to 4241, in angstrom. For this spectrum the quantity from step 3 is 3.9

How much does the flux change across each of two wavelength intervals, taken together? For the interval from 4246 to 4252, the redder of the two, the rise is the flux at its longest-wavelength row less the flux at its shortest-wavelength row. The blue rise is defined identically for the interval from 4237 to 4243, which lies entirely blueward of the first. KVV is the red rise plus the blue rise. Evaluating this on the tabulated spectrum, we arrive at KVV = 1.9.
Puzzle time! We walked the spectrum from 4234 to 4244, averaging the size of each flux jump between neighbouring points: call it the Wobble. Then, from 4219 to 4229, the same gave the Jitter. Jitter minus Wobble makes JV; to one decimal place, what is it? 2.3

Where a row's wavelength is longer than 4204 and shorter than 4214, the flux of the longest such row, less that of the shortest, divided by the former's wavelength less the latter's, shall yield -0.2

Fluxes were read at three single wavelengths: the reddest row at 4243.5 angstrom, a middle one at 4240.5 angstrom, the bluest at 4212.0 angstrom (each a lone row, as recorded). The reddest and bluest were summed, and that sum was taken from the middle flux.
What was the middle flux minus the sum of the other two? -19.4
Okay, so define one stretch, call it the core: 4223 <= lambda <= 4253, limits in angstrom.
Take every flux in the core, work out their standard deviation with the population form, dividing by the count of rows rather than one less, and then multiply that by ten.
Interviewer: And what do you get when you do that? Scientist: 18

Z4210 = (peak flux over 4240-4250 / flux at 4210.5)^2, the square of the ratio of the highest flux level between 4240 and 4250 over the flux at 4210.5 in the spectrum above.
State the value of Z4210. 1.51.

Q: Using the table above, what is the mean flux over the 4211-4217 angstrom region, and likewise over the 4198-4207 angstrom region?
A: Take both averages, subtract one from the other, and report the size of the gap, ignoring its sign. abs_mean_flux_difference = 0.0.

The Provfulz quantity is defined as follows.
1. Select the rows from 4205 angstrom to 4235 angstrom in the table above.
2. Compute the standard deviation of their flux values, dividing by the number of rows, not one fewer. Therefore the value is 2.13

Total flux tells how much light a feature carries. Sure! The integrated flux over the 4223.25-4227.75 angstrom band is 60.1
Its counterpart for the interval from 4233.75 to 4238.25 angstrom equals 66.6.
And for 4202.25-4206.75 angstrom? 70.1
